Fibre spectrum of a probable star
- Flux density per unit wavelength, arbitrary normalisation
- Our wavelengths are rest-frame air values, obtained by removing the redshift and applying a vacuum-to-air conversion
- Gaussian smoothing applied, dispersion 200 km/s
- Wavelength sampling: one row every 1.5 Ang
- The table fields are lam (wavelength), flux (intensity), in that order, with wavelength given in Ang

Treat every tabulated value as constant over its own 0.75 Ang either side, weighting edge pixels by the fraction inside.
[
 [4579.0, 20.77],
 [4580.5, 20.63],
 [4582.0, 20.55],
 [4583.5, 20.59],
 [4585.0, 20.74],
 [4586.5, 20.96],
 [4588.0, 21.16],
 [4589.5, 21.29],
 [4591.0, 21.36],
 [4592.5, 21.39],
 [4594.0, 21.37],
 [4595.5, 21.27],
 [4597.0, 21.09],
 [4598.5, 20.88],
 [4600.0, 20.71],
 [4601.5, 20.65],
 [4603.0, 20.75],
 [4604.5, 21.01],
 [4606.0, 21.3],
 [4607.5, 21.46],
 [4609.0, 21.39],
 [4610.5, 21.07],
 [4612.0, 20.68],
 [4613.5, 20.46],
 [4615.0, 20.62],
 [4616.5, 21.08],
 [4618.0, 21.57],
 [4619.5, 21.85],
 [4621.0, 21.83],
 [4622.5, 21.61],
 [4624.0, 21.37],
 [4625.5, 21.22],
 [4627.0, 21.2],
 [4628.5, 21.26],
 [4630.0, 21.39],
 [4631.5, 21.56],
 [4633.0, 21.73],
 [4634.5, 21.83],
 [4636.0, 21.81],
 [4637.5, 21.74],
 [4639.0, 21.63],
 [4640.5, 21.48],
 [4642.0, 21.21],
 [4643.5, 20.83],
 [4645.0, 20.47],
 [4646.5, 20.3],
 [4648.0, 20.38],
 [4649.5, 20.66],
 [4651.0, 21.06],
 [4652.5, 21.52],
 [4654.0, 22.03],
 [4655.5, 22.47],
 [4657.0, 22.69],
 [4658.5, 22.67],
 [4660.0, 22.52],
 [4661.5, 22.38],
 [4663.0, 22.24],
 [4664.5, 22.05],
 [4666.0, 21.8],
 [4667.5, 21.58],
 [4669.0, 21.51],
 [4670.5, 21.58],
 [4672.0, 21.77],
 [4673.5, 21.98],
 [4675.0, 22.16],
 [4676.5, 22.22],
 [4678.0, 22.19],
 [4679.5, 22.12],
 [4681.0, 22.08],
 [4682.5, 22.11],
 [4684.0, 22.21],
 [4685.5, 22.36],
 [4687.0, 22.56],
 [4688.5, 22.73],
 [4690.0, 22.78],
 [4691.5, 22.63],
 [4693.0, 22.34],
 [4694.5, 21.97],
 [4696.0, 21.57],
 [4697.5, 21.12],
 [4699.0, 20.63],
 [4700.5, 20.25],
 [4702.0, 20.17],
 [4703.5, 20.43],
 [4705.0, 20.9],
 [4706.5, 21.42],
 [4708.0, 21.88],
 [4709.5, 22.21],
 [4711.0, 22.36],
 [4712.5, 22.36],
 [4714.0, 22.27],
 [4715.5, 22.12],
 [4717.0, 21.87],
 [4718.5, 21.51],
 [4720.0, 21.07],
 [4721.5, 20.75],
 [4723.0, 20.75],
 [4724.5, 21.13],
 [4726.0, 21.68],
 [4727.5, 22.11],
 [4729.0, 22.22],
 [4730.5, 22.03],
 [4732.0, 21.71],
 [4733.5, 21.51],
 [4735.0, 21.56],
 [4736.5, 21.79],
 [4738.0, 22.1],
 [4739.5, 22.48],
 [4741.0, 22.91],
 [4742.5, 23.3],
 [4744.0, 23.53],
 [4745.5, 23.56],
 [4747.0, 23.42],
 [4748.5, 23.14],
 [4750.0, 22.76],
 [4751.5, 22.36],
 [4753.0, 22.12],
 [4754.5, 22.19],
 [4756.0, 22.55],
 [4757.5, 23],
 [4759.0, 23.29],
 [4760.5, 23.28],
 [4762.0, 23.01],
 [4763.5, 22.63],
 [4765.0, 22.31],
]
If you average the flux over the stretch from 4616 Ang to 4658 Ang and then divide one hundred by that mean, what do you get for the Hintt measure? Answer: 4.67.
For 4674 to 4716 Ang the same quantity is 4.57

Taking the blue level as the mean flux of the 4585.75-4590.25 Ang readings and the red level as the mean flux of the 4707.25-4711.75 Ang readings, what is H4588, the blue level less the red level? -1.0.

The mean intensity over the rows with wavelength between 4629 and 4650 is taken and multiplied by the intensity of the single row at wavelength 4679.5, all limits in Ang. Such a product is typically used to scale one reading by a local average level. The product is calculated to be 469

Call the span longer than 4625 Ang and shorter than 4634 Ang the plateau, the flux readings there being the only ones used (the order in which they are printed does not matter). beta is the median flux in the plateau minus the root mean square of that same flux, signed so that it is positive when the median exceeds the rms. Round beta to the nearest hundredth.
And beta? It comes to -0.07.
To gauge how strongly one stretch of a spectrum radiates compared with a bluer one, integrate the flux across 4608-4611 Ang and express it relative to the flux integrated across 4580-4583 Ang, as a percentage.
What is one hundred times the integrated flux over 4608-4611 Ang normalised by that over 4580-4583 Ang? 103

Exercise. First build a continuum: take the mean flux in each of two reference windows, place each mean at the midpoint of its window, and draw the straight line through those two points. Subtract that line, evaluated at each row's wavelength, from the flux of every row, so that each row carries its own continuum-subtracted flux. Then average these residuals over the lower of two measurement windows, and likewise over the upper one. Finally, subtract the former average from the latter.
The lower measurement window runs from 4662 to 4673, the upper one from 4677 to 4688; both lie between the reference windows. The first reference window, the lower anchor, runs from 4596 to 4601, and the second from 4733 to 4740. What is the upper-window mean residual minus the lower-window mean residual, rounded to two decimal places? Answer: 0.33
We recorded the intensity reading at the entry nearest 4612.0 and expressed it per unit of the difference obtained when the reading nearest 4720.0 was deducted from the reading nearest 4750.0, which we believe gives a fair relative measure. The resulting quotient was 12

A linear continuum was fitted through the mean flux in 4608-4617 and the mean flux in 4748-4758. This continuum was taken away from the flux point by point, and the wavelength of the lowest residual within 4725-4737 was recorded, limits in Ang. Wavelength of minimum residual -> 4733.5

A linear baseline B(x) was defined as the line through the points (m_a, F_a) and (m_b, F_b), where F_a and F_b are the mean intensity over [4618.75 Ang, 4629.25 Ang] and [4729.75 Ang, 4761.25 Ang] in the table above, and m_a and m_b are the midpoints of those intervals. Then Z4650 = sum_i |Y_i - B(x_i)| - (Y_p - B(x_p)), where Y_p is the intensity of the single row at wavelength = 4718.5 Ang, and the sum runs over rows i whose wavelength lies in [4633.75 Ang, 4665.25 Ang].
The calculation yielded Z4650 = 13.4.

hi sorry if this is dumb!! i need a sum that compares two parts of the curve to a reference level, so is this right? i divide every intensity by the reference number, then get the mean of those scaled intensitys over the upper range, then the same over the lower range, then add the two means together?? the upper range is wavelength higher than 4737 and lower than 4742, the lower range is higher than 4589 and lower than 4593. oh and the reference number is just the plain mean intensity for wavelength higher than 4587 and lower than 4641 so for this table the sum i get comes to 2.06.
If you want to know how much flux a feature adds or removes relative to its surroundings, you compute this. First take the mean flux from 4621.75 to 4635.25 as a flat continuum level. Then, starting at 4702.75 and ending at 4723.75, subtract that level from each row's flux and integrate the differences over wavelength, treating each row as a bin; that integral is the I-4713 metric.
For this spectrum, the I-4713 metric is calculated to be 2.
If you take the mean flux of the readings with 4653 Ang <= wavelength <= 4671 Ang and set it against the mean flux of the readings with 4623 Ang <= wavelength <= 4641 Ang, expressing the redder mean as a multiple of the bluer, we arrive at 1.028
